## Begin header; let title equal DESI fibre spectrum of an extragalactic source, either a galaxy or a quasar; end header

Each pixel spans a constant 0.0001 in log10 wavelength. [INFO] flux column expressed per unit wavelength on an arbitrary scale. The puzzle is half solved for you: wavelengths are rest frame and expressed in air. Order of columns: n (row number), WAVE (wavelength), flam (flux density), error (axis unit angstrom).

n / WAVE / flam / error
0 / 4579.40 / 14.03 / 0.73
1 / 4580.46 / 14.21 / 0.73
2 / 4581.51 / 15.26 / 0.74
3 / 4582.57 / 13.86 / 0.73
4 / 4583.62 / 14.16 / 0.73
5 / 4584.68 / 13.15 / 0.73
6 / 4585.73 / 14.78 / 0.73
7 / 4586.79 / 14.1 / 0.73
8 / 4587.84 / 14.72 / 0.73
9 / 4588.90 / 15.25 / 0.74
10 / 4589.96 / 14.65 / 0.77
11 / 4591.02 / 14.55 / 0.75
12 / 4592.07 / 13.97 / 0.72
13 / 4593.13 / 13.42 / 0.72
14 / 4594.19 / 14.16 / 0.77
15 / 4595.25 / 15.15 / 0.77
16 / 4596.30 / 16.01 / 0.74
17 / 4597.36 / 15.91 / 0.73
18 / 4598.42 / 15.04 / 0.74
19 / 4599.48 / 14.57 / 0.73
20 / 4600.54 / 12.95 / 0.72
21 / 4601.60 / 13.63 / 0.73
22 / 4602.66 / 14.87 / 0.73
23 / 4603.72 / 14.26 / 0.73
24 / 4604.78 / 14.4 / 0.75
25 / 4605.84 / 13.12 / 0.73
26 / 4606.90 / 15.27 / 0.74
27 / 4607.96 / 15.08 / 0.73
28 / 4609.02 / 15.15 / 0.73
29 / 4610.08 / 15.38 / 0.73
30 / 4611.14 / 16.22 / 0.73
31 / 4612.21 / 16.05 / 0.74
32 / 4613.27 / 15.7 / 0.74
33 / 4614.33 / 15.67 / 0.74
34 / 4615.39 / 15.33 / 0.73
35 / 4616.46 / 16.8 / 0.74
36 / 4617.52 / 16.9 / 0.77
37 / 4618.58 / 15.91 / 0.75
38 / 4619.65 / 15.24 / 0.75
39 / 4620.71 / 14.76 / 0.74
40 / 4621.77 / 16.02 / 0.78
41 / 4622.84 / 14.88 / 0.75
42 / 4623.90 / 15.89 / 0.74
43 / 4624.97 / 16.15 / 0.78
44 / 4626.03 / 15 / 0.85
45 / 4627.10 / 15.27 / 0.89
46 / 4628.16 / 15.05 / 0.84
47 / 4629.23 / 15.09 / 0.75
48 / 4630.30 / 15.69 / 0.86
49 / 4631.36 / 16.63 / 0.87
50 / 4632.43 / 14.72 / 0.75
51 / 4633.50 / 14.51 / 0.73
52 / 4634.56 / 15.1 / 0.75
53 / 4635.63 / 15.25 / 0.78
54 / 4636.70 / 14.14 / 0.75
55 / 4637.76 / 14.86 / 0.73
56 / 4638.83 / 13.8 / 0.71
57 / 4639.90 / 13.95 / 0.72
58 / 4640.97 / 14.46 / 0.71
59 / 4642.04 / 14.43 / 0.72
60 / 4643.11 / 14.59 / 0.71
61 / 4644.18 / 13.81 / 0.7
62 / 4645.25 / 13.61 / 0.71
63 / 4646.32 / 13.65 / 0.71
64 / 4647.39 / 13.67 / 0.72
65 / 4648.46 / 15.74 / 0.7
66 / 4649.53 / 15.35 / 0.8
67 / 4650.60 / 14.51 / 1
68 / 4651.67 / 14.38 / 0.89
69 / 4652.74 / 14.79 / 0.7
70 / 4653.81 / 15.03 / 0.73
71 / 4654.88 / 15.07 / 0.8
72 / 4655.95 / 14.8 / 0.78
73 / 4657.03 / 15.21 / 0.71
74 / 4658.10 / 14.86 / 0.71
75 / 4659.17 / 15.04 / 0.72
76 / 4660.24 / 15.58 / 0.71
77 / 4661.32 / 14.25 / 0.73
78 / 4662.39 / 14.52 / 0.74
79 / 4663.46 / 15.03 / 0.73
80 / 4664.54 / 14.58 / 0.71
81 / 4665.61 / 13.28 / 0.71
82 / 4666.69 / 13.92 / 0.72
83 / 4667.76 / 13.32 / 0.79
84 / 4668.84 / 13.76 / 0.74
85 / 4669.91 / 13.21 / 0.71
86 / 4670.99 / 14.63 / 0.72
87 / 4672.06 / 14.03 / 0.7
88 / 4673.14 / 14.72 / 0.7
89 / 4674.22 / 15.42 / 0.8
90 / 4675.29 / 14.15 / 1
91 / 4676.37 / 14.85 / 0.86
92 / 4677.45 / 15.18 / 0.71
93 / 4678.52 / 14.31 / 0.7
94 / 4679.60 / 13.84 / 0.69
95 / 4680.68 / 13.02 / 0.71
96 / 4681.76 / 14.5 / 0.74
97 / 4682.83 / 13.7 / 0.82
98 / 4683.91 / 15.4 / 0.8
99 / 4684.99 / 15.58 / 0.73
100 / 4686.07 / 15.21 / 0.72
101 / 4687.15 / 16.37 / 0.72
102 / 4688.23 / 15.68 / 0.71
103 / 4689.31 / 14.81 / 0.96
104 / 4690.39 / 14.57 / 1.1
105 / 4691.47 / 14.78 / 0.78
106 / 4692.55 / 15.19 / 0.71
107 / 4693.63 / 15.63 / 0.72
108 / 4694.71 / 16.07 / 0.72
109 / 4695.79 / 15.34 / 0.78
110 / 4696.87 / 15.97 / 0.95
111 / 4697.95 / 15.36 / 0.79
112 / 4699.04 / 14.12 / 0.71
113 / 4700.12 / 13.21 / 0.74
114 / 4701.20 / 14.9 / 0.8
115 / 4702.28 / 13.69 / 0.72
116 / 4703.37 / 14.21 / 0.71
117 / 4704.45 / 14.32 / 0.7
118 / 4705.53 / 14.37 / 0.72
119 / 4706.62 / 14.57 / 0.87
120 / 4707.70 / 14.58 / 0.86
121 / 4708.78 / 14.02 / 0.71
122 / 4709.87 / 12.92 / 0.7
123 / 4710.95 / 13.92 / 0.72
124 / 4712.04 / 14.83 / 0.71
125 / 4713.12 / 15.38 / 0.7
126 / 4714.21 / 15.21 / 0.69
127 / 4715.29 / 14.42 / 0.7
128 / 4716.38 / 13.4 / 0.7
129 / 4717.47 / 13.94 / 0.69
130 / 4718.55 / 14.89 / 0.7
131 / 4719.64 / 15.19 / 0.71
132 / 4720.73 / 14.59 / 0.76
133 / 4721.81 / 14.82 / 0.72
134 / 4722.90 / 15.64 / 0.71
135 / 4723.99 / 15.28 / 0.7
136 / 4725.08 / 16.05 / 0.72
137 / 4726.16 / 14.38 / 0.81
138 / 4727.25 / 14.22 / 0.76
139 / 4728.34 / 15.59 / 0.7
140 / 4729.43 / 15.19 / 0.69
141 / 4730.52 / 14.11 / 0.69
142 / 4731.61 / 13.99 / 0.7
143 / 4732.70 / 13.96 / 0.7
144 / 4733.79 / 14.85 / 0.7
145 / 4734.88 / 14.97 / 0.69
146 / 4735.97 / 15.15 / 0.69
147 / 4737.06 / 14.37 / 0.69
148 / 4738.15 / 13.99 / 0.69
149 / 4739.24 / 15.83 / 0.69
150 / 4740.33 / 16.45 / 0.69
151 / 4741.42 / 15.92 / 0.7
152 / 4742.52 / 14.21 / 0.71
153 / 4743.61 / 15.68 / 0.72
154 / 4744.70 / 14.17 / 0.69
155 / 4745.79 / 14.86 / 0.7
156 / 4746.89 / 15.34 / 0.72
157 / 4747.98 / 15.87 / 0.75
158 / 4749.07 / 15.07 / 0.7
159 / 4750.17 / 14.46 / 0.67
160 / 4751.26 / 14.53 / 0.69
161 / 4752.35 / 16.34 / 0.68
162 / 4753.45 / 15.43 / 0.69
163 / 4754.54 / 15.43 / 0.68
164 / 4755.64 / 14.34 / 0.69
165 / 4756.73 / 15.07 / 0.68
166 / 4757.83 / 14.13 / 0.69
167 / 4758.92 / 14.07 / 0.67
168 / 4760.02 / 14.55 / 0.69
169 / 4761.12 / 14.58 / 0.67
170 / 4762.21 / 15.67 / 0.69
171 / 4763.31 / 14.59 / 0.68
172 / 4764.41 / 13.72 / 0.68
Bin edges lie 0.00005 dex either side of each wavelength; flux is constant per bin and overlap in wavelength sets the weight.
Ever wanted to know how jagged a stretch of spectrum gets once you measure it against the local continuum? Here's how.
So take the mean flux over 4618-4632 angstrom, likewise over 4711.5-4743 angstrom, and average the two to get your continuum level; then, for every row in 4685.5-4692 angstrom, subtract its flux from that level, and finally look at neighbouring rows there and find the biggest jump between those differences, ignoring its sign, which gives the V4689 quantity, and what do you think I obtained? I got 1.2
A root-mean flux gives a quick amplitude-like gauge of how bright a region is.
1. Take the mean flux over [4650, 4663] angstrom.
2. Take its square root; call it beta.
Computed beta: 3.85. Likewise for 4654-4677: 3.81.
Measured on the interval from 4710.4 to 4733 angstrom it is 3.84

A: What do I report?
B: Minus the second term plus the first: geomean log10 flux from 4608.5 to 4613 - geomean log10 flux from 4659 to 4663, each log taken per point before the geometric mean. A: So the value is 0.024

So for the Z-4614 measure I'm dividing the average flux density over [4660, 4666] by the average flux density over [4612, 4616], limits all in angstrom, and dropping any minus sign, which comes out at 0.93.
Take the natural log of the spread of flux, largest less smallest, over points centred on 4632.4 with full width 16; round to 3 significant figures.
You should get 1.04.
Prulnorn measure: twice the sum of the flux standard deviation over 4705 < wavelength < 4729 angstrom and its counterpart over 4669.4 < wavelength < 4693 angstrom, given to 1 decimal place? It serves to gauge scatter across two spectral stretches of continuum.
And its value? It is 3.1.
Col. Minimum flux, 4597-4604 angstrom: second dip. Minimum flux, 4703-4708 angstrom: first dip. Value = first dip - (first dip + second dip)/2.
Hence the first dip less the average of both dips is 0.6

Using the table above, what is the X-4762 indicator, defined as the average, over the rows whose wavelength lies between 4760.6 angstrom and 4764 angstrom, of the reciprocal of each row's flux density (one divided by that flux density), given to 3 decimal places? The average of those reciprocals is 0.067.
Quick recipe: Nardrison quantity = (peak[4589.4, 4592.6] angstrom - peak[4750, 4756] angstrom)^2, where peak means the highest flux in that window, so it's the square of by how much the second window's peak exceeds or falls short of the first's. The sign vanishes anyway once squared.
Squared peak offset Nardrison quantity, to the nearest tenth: 2.9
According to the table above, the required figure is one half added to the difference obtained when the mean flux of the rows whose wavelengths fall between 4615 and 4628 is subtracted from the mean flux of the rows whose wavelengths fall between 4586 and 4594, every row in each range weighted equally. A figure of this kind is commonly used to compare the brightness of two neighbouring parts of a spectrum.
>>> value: -0.8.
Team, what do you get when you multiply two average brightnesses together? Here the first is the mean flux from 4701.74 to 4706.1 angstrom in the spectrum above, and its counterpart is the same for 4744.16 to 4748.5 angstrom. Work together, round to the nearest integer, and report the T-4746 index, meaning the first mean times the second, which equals 213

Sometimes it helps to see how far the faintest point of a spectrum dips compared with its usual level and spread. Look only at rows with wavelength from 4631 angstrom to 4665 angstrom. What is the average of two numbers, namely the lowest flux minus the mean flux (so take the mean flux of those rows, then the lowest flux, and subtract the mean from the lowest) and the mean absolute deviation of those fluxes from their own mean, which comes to -0.28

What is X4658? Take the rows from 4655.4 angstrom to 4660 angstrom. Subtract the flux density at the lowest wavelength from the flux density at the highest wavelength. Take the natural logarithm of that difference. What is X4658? -1.4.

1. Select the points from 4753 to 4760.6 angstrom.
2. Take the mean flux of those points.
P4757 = 14.7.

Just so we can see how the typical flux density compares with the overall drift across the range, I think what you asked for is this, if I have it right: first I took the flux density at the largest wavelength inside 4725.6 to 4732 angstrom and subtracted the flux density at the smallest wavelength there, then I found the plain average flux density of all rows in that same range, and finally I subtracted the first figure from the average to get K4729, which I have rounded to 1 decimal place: 15.0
